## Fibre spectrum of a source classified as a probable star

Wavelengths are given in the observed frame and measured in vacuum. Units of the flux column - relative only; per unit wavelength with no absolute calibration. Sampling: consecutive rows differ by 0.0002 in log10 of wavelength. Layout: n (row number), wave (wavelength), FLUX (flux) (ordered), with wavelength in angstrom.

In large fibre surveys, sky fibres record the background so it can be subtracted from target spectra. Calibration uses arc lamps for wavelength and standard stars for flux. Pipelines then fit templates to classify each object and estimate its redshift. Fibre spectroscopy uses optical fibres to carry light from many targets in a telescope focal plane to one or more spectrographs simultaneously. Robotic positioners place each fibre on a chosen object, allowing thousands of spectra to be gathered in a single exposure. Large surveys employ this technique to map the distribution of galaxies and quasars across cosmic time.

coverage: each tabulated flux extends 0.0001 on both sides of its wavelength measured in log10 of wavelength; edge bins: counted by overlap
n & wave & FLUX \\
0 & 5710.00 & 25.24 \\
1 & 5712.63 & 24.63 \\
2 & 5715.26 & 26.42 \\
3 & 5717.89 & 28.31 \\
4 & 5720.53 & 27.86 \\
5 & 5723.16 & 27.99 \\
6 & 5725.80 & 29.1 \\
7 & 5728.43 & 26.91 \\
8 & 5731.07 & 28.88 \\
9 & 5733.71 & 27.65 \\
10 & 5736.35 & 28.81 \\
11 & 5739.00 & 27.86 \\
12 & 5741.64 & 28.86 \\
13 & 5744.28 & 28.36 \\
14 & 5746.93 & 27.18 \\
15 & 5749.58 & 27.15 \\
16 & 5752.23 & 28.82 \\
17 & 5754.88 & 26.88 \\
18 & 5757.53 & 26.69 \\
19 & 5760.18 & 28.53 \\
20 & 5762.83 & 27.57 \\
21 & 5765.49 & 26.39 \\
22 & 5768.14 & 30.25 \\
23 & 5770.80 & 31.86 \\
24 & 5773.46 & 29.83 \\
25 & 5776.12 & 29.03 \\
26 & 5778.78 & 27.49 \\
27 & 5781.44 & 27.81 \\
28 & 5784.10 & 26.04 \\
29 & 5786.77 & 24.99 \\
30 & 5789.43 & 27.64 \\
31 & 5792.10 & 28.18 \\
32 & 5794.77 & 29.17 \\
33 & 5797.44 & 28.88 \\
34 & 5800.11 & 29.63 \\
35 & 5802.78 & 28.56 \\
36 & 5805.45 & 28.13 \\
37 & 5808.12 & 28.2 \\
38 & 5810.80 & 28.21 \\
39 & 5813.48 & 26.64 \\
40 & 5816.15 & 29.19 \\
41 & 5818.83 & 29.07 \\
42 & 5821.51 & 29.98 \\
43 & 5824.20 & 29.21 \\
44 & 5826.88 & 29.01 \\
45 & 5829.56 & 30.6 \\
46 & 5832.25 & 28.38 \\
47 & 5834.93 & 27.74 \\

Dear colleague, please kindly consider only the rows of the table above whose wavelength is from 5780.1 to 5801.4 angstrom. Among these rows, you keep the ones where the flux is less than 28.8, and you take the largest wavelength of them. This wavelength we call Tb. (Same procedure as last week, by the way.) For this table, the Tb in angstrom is 5792.10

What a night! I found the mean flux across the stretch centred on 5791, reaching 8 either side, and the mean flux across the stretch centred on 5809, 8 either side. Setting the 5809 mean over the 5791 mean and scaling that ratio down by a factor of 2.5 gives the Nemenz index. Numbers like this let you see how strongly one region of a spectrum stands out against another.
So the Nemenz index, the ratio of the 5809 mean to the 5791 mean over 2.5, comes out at 0.410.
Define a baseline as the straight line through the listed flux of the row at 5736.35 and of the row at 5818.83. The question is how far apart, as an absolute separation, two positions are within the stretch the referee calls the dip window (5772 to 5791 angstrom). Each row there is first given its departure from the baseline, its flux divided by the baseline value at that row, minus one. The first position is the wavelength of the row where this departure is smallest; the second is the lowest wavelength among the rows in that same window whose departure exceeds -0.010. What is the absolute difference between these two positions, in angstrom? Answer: 13.3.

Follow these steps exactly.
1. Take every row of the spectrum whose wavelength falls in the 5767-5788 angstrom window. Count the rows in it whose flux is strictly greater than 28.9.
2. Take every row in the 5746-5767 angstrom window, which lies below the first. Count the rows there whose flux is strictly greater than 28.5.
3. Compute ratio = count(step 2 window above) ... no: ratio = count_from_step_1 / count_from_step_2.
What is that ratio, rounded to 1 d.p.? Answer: 2.0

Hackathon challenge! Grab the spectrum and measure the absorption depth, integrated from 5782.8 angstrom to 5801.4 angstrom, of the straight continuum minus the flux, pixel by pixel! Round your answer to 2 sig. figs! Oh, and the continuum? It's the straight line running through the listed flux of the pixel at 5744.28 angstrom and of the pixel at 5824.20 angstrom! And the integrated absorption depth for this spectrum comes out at 20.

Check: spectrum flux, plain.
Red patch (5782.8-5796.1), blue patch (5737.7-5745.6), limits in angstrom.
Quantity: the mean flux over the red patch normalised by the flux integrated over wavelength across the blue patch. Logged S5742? 0.12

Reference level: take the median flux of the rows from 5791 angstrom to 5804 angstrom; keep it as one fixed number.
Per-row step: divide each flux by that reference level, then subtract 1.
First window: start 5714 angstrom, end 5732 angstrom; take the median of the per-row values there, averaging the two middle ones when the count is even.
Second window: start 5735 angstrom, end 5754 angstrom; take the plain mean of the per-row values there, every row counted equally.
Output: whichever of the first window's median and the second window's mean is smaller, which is -0.031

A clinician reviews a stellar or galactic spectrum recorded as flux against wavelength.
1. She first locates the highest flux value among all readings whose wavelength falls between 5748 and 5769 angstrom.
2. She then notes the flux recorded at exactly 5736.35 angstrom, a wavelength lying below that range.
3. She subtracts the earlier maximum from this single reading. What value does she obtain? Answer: -1.4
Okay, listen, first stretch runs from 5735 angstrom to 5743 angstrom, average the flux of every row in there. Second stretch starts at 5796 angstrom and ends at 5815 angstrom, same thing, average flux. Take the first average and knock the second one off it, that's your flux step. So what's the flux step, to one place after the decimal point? 0.2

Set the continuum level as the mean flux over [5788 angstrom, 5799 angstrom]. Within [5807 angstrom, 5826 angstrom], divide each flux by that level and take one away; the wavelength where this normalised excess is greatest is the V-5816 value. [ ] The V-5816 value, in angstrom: 5821.51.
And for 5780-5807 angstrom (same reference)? 5800.11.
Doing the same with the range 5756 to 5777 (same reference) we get 5770.80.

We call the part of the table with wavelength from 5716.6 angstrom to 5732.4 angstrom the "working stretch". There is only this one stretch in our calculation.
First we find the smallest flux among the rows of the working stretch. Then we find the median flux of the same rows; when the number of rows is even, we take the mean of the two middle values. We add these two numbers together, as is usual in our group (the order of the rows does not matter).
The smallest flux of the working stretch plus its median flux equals 55.1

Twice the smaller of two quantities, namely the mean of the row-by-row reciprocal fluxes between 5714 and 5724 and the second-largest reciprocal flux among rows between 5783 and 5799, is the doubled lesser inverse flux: 0.0724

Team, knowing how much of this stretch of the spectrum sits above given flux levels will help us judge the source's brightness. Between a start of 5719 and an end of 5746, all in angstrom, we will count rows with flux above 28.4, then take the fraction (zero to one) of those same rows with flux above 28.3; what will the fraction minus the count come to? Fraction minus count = -3.5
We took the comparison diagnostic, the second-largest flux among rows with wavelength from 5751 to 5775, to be 30.25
